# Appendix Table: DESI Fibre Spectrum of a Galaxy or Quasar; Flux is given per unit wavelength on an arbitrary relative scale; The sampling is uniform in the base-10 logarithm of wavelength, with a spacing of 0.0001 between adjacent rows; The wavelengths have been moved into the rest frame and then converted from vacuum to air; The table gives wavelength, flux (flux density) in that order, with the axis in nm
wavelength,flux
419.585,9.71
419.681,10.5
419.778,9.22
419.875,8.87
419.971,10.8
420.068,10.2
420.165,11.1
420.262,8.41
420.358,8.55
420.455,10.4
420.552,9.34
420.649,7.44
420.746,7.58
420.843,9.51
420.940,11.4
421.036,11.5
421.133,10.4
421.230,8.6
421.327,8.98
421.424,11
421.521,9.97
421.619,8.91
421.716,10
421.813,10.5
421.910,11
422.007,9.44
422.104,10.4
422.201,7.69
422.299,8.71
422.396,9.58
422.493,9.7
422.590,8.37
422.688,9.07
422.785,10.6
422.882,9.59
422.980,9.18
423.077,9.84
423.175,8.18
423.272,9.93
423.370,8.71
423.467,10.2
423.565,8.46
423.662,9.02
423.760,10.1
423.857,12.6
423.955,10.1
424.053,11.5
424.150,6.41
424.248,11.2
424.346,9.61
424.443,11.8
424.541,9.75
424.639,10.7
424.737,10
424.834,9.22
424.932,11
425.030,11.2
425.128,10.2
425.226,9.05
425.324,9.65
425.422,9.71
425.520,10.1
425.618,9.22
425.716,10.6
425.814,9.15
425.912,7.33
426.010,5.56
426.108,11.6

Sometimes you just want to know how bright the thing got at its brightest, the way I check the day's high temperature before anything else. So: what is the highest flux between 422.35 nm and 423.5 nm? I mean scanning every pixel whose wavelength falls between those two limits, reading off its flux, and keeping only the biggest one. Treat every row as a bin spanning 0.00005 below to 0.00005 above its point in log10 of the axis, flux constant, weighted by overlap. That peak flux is 10.6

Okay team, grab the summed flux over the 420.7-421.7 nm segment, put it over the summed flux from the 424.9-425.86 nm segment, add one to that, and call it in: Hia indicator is 1.98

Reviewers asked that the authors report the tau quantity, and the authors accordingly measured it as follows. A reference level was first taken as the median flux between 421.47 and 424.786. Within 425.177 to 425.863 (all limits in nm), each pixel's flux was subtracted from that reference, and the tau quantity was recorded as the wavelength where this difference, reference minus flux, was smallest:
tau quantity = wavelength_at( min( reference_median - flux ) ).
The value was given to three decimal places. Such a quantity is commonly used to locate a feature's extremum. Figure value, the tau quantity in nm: 425.716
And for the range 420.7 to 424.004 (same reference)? 423.857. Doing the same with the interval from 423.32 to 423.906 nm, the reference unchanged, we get 423.857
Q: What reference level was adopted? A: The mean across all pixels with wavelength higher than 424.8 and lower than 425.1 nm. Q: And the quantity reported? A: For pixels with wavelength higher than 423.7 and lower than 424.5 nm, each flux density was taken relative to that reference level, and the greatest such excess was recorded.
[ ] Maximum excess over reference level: 2.1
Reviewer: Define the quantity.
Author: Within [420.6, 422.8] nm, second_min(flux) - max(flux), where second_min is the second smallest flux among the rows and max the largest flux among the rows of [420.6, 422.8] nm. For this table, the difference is -3.9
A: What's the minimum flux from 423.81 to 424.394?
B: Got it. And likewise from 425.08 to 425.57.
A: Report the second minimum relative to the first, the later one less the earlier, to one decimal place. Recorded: 2.6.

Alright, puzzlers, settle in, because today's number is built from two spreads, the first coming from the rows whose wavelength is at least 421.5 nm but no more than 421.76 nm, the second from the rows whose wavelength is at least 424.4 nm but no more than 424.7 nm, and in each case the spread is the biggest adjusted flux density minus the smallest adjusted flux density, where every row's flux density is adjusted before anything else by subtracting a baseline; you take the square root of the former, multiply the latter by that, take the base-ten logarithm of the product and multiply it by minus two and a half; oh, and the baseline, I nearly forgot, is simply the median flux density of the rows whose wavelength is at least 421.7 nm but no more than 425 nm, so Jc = -0.83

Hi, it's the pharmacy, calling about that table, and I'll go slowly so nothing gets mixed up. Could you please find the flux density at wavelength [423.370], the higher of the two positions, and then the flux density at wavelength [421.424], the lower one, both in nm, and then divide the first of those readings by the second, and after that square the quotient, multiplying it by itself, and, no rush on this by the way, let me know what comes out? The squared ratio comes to 0.63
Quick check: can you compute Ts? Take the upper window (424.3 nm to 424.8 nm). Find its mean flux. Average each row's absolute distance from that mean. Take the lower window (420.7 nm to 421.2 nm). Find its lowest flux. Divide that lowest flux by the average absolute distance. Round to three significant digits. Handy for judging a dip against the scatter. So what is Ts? 10.8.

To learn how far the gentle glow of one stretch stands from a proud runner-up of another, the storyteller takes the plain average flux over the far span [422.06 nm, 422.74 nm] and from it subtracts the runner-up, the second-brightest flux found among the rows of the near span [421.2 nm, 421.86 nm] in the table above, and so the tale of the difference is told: -1.4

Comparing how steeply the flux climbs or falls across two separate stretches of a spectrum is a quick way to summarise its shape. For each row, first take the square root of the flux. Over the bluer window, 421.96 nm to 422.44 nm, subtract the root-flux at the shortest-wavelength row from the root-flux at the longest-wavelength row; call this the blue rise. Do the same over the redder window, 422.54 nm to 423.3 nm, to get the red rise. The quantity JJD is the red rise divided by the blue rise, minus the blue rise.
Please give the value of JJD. 11.3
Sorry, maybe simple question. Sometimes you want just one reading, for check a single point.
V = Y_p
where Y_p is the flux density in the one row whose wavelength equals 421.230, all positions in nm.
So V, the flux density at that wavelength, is 8.6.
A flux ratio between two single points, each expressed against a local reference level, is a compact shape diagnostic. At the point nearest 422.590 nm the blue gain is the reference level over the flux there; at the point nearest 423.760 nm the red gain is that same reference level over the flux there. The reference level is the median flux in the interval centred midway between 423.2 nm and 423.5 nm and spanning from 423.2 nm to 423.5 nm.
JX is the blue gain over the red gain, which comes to 1.21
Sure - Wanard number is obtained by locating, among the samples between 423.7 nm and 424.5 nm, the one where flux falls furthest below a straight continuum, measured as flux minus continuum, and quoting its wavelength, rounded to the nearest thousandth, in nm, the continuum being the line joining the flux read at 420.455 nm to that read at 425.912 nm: 424.150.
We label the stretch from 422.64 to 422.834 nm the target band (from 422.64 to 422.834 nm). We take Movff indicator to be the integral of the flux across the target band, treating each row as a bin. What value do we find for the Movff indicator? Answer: 2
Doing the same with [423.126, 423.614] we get 4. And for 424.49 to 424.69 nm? 2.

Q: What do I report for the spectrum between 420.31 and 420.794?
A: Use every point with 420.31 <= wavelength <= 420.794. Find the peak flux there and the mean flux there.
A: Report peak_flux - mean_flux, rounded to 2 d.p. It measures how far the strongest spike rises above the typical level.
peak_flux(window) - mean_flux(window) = 1.74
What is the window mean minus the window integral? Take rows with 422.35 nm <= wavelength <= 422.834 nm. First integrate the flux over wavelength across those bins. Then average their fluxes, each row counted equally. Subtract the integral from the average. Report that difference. 4.9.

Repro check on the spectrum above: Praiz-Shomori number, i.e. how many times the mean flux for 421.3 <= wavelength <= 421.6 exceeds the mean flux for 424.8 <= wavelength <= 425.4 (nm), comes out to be 0.99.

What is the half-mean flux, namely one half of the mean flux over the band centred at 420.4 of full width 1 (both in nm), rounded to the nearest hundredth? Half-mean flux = 4.67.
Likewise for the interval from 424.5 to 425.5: 5.02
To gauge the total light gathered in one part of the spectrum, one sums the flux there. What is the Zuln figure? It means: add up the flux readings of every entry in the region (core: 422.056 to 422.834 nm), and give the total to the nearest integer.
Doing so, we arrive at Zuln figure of 74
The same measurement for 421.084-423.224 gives 210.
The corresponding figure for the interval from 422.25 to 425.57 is 333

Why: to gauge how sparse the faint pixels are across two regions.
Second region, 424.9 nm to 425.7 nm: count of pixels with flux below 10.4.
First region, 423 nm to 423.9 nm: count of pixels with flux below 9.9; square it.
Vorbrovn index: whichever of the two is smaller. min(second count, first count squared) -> 6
